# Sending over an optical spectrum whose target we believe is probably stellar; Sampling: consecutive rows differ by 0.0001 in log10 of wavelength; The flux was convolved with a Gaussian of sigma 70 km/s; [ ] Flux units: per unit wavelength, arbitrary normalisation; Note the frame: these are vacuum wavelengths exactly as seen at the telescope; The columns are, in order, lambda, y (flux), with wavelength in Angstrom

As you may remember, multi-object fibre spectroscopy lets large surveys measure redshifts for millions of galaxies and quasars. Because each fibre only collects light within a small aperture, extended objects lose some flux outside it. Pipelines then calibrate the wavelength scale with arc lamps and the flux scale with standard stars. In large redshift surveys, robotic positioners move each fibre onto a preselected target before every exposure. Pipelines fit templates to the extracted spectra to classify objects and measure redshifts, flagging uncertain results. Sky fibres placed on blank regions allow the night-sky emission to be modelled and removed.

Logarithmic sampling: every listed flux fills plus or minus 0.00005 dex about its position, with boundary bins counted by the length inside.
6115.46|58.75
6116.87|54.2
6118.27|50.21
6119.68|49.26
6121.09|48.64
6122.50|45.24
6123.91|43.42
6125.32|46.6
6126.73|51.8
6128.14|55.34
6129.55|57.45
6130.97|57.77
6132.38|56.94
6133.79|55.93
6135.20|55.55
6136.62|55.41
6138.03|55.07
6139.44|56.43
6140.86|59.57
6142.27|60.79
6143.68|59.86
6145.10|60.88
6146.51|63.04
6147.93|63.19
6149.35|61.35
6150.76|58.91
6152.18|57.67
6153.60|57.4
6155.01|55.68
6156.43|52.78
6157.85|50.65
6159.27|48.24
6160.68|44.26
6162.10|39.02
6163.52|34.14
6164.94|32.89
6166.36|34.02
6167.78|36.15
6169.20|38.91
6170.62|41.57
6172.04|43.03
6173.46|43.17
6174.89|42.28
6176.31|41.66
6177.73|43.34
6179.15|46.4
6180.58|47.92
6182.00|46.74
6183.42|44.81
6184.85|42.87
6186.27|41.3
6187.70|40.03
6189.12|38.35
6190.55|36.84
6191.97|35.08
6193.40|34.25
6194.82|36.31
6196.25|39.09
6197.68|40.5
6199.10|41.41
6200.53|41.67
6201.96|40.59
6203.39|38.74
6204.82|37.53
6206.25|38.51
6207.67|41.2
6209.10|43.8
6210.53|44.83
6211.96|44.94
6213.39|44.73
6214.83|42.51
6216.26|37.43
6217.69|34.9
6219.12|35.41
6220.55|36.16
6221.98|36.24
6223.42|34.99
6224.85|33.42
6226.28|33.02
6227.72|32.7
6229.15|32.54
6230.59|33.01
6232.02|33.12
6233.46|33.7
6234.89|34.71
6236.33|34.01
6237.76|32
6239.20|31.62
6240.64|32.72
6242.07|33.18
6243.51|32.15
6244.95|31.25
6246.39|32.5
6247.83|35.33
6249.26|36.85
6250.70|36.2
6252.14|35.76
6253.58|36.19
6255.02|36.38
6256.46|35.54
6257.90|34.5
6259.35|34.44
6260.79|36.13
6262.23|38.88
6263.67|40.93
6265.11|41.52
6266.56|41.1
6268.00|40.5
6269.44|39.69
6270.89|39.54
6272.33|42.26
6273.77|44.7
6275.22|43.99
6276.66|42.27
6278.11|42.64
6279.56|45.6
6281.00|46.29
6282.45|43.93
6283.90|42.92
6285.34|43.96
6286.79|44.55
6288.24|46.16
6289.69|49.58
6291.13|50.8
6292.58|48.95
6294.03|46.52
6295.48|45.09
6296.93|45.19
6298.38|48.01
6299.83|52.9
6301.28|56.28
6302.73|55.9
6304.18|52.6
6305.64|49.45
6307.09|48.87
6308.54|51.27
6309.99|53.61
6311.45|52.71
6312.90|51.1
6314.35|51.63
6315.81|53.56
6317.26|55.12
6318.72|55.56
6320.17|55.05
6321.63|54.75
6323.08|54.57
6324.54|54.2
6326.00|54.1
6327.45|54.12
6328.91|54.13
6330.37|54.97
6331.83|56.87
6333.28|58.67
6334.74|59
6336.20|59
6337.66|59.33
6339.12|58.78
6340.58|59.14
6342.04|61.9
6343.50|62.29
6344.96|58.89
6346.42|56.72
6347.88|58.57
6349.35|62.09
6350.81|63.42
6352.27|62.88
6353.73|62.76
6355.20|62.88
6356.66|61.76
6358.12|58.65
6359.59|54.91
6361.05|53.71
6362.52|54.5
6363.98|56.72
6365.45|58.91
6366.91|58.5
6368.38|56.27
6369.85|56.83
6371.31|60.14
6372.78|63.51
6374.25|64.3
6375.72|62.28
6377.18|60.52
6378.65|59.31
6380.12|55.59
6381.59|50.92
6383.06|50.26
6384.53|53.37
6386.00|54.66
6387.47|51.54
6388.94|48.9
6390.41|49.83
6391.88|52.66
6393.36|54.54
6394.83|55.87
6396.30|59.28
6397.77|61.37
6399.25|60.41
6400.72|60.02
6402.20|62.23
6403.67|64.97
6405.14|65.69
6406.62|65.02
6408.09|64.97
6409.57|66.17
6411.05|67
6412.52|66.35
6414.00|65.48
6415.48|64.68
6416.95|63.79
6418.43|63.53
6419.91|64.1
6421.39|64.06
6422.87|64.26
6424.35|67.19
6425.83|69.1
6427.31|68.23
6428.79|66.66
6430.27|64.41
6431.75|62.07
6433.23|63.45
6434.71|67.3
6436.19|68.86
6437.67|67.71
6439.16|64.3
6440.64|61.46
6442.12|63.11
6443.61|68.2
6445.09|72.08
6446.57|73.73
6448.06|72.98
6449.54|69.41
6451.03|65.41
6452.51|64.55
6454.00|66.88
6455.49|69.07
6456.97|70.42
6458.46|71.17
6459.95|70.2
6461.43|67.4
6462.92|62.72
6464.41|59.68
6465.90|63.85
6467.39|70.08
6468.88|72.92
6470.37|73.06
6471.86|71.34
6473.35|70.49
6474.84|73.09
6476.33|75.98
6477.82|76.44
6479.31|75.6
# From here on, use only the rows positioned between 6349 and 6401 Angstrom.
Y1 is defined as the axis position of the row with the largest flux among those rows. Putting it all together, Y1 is 6374.25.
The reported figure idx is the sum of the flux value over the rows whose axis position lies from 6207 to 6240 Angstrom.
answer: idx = 841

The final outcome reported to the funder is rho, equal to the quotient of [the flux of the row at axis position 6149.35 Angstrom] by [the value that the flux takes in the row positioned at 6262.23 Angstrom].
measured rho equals 1.6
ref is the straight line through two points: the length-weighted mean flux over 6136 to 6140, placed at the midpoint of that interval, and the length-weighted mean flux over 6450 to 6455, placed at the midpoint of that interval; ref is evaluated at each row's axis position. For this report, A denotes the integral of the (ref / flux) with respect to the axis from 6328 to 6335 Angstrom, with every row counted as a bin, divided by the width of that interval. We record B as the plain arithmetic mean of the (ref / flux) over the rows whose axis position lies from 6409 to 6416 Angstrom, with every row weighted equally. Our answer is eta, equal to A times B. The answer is 1.08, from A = 1.10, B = 0.98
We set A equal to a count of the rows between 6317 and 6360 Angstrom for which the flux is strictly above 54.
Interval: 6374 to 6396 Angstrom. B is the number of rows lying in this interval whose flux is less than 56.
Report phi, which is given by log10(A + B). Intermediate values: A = 30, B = 11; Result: 1.6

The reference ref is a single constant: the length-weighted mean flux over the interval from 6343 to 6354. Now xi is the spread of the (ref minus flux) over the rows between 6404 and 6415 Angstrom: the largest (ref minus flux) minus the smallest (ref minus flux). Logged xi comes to 2.0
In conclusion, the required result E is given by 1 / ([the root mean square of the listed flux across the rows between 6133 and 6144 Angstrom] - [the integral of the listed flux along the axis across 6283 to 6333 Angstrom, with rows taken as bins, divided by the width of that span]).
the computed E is 0.2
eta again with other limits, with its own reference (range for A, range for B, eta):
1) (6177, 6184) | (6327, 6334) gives 1.39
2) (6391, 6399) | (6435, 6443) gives 1.14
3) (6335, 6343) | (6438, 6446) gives 1.04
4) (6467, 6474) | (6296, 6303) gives 1.10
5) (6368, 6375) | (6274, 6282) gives 1.43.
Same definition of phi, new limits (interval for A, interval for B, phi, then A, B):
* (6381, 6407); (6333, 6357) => 1.0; 11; 0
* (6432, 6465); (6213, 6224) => 1.5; 22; 8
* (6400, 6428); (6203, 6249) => 1.7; 19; 32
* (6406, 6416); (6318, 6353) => 1.2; 7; 9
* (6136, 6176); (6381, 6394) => 1.4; 14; 9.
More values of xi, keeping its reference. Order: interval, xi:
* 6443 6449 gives 5.5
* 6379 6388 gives 5.3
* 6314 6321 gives 3.9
